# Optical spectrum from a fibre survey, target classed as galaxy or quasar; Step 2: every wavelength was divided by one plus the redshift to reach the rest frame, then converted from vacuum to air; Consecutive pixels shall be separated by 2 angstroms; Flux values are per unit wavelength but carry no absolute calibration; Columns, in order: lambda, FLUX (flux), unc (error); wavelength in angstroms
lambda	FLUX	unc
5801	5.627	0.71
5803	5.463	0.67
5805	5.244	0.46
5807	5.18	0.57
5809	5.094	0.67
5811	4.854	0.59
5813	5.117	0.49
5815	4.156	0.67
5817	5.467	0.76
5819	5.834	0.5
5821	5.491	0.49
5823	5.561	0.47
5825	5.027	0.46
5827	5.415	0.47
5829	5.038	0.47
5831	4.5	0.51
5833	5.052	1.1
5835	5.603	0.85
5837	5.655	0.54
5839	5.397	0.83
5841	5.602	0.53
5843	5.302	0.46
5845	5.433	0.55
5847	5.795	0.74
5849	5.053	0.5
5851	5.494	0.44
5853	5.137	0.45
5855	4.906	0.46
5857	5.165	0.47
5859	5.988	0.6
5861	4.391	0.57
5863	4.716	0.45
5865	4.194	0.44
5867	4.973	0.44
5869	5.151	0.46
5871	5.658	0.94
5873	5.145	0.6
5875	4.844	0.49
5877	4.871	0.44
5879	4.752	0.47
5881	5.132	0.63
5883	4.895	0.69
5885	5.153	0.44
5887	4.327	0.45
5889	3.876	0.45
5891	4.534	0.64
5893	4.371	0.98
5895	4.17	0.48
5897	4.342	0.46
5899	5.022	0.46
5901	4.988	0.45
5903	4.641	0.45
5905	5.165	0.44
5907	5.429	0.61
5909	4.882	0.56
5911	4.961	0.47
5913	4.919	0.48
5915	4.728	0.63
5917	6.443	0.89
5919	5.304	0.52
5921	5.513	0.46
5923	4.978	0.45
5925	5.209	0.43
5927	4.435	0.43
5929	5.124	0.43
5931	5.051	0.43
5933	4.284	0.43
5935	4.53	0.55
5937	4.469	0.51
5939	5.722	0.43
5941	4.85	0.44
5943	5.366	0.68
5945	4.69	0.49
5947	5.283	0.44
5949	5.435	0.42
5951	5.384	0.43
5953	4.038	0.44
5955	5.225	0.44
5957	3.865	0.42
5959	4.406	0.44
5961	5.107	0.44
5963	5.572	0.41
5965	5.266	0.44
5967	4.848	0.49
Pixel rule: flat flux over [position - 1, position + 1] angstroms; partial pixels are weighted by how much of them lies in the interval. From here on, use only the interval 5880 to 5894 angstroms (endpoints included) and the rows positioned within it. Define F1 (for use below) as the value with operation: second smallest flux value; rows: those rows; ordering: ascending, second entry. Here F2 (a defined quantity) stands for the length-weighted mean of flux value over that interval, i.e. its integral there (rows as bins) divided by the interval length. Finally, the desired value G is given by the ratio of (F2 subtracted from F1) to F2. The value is -0.06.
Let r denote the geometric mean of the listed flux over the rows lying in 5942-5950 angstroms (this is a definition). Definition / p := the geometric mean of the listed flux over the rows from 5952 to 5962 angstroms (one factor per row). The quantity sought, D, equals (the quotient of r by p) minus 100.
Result -98.8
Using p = 4.5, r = 5.18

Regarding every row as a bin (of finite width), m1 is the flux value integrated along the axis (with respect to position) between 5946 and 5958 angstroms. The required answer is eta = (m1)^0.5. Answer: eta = 7.65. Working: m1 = 58.5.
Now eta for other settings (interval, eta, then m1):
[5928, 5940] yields 7.64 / 58.4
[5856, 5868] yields 7.67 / 58.9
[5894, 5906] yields 7.53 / 56.7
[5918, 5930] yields 7.82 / 61.1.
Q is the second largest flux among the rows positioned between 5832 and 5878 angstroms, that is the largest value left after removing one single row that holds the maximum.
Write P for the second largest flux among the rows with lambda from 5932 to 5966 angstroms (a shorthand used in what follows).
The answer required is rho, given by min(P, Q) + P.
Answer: 11.14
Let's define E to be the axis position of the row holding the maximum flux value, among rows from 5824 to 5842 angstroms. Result 5837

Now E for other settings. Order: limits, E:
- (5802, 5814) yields 5803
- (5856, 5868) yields 5859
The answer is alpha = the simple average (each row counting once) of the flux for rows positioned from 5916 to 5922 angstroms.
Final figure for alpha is 5.75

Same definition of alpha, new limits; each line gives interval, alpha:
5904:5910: 5.16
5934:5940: 4.91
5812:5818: 4.91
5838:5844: 5.43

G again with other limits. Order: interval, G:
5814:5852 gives -0.15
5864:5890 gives -0.13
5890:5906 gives -0.07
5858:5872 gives -0.12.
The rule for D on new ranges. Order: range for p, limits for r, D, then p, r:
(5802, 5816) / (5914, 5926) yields -98.9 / 5.0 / 5.34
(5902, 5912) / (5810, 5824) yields -99.0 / 5.0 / 5.18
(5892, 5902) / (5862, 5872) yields -98.9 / 4.6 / 4.91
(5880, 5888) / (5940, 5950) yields -98.9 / 4.9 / 5.12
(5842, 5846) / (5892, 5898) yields -99.2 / 5.4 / 4.29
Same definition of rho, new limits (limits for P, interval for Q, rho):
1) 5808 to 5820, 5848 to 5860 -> 10.93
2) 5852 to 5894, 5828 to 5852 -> 11.31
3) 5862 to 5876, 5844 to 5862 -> 10.30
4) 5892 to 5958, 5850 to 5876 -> 11.38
